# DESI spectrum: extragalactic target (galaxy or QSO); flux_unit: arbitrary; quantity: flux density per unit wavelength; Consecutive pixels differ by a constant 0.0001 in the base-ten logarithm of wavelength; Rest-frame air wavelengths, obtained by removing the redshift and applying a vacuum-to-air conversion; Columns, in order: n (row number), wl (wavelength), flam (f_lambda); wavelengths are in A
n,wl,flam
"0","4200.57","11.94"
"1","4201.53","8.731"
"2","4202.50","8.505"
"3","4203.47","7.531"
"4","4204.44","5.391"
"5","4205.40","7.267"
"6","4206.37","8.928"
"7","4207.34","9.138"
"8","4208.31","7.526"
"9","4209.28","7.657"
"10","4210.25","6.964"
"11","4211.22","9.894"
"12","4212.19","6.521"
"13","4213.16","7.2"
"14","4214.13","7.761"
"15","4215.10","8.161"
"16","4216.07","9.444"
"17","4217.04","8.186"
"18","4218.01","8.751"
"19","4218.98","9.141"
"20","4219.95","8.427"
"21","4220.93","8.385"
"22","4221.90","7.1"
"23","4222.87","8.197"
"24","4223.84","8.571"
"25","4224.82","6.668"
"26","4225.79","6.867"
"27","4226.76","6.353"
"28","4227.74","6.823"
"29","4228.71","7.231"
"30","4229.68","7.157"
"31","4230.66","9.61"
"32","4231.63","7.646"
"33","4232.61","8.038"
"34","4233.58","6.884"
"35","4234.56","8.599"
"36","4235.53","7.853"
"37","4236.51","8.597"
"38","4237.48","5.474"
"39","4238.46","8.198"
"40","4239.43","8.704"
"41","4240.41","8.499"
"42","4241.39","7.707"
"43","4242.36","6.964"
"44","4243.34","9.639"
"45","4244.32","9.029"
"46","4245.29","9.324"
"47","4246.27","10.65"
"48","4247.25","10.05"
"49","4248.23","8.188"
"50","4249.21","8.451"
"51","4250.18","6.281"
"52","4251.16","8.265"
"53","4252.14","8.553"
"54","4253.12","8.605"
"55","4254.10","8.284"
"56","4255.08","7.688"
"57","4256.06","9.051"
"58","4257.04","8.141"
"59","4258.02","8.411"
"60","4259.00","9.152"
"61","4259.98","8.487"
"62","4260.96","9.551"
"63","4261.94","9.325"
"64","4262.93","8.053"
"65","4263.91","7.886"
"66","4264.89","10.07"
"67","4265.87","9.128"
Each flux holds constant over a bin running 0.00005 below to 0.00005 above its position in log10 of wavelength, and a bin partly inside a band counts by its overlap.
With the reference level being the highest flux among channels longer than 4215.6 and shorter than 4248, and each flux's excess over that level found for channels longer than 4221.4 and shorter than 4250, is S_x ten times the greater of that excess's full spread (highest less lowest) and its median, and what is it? 52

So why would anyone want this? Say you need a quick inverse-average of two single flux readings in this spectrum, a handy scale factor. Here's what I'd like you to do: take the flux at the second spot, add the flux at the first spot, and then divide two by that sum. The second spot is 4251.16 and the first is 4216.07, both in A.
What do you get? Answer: 0.113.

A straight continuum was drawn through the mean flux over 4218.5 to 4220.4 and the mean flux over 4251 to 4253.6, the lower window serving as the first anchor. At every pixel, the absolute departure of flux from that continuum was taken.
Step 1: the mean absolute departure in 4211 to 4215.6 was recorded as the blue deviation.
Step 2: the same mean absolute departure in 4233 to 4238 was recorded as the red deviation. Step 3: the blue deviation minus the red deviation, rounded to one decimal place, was 0.2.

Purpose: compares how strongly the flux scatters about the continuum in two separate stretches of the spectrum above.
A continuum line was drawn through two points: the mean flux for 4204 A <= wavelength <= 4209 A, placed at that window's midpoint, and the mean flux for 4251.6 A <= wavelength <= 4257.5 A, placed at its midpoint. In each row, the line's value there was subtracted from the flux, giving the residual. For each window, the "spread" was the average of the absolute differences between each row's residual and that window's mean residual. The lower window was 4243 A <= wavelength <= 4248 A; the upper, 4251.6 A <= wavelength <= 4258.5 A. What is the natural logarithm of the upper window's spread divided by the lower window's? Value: -0.4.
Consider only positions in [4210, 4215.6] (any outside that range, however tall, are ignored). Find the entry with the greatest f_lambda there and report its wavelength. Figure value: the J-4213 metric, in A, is 4211.22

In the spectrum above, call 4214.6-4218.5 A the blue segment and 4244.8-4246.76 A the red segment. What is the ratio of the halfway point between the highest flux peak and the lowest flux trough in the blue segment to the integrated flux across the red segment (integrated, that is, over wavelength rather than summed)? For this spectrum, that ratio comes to 0.45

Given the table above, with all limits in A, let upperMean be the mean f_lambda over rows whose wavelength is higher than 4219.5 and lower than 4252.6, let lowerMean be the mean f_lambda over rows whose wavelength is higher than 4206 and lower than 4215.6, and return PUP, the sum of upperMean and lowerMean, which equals 16.0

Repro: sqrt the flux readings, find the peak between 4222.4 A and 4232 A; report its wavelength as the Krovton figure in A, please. 4230.66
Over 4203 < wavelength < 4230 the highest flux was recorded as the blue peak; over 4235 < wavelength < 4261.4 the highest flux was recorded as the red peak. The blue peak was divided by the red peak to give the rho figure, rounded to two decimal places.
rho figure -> 0.93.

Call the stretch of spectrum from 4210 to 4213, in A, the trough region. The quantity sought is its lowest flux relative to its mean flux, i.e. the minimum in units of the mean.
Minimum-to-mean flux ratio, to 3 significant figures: 0.837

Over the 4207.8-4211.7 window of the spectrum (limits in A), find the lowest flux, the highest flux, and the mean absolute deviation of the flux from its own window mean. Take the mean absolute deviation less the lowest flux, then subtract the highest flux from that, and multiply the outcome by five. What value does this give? -79.6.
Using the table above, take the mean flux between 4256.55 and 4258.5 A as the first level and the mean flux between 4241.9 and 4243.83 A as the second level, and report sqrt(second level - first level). 0.16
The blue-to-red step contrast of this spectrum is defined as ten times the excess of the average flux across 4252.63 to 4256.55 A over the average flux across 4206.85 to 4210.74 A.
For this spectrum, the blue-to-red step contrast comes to 5.9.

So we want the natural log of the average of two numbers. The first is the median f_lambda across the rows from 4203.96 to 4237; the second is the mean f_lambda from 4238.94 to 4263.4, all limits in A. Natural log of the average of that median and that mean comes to 2.10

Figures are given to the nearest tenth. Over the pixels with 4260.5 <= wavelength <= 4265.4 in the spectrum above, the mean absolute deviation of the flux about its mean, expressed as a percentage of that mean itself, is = 9.0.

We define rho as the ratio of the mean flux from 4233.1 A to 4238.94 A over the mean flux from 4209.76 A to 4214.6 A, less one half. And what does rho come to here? 0.491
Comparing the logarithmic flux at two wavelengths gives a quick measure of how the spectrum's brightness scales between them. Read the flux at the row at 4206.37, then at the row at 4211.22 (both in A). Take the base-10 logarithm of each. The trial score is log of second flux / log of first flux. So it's 1.05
